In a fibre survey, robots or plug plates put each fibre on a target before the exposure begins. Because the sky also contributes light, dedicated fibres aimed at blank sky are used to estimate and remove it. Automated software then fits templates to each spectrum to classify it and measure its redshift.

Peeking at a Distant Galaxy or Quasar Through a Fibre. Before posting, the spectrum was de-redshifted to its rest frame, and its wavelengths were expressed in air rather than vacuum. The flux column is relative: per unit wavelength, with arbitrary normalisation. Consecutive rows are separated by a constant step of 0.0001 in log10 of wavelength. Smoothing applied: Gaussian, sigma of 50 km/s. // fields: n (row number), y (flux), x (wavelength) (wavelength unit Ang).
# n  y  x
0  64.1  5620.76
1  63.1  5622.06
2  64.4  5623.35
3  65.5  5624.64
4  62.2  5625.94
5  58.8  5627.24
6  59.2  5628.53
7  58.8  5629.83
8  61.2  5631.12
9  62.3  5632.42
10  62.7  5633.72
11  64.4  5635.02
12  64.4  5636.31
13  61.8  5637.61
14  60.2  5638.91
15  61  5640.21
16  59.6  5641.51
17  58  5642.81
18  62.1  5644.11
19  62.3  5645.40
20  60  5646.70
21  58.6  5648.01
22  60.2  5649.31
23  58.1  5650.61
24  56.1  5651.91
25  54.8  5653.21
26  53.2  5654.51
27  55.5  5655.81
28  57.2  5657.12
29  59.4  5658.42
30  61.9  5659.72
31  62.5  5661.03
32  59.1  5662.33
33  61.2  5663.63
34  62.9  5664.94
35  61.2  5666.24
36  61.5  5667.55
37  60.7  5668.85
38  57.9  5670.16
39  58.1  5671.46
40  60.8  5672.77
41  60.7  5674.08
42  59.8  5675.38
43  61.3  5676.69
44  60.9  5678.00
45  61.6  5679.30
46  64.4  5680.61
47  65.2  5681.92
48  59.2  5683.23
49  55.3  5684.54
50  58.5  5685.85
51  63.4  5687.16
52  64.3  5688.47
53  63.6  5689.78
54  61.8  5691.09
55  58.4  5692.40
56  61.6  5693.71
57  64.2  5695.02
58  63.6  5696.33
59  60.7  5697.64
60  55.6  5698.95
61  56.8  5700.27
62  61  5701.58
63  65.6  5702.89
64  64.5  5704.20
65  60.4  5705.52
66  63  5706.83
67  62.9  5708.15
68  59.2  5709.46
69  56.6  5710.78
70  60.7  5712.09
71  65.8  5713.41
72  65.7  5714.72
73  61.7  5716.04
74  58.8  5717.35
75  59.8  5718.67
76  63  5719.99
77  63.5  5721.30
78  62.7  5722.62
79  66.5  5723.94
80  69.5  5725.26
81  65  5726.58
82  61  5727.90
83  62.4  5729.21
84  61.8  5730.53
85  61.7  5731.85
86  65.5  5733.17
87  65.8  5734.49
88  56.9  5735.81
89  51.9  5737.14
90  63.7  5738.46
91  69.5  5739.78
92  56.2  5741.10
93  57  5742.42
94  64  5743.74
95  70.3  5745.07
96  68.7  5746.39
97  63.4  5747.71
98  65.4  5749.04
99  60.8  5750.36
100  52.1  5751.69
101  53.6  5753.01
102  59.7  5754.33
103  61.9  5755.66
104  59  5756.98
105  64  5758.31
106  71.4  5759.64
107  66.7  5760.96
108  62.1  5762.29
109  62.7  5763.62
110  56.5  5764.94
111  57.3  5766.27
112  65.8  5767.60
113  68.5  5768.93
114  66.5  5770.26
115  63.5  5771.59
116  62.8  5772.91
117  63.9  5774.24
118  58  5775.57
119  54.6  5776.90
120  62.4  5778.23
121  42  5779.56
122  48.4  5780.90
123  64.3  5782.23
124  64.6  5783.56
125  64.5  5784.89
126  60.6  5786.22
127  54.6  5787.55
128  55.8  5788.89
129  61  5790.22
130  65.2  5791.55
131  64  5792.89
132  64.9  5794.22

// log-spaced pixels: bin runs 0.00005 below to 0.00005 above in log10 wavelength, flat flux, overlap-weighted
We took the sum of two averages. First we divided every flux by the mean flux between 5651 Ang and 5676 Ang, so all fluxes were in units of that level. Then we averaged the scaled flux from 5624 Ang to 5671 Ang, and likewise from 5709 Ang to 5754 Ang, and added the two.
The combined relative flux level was 2.07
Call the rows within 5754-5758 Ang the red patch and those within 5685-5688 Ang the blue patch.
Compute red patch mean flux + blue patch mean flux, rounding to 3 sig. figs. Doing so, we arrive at 121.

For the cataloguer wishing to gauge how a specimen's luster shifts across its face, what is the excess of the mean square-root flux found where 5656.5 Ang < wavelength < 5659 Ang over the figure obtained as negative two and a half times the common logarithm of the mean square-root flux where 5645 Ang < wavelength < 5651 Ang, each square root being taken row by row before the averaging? 9.86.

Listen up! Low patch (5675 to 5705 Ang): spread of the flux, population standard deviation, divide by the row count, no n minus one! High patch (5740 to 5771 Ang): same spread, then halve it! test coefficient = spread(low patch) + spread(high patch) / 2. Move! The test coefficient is 5.5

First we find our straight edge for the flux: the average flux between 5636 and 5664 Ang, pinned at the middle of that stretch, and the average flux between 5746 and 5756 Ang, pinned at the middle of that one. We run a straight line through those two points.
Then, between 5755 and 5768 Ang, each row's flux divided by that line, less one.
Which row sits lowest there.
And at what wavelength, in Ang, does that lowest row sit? 5764.94 Ang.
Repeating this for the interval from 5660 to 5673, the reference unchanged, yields 5670.16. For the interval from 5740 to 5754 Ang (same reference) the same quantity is 5751.69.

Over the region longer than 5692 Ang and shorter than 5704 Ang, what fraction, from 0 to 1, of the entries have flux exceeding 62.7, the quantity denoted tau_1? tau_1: 0.33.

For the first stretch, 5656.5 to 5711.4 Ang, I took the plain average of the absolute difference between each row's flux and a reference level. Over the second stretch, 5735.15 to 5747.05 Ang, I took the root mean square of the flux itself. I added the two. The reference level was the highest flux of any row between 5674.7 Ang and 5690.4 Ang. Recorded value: 67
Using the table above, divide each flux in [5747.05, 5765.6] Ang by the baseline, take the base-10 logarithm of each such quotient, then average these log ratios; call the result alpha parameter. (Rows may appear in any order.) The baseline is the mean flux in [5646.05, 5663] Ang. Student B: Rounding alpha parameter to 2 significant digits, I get 0.022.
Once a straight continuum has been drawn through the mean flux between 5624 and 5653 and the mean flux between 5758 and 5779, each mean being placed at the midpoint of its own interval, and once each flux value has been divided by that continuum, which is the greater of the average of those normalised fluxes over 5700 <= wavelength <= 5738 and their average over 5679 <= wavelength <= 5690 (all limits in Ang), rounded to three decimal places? 1.003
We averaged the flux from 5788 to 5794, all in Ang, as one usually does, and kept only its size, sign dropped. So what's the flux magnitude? 61.5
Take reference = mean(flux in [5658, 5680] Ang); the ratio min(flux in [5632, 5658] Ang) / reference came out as 0.88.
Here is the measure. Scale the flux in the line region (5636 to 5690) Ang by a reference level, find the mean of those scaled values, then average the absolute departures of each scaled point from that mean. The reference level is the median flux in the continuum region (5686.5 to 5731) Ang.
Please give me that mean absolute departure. 0.034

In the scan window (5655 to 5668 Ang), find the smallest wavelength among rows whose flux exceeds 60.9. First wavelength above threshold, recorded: 5659.72 Ang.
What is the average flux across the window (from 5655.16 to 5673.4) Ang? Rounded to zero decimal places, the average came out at 60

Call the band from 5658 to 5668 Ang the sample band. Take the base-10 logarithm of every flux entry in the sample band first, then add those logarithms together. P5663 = 14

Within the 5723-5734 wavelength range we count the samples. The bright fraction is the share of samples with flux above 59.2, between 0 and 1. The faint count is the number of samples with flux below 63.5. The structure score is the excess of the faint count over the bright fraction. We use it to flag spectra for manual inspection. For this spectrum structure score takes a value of 3.0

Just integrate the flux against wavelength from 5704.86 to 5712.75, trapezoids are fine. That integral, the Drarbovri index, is 477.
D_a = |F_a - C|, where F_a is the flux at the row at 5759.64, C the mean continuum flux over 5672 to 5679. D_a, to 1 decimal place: 10.7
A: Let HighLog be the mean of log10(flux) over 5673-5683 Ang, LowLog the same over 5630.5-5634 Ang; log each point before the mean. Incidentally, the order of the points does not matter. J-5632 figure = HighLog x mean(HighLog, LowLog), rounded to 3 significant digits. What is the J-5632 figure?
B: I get 3.21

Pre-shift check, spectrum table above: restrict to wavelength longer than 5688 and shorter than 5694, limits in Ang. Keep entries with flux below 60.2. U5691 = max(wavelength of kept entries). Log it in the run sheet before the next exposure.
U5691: 5692.40 Ang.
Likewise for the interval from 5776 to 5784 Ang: 5780.90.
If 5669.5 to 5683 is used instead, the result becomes 5675.38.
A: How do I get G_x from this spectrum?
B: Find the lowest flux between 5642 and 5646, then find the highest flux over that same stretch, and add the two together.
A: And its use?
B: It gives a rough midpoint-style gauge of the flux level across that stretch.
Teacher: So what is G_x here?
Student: 120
